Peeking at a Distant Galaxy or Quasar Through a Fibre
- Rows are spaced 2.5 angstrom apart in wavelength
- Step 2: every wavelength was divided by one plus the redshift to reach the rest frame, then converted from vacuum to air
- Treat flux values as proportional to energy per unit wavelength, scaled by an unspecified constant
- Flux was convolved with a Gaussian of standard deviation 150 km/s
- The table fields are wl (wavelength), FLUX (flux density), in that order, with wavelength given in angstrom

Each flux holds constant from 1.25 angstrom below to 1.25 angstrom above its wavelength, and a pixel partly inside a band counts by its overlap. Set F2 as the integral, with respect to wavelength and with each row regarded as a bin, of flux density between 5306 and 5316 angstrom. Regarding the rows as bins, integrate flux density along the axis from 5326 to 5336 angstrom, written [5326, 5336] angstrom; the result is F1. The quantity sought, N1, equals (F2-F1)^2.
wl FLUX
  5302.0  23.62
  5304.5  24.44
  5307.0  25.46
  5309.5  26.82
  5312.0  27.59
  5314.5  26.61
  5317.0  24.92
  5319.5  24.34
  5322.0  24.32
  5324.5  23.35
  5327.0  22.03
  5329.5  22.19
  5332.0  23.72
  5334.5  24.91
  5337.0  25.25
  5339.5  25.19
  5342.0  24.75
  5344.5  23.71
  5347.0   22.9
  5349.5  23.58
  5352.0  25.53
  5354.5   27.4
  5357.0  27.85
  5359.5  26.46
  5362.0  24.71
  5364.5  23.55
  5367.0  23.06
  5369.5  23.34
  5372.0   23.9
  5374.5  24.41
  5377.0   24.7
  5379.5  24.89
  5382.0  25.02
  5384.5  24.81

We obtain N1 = 1098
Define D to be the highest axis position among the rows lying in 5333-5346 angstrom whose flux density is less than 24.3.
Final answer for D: 5344.5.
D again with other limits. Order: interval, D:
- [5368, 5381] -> 5372.0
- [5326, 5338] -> 5332.0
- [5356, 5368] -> 5367.0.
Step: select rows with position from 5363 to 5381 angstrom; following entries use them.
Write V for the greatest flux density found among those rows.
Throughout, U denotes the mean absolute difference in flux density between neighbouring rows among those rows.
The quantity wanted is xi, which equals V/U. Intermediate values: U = 0.39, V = 24.89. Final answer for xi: 64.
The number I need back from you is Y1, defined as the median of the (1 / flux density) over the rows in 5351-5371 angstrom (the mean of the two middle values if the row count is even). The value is 0.0398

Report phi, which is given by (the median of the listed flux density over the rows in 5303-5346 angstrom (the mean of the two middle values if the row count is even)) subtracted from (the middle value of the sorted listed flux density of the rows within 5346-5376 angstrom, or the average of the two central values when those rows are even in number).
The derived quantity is -0.6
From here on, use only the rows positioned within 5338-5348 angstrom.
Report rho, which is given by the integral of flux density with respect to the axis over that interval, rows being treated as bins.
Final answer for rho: 242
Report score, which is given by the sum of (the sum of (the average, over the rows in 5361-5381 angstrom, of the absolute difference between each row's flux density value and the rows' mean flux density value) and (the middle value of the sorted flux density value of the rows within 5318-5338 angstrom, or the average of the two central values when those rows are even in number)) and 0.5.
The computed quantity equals 25.1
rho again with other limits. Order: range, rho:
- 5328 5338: 239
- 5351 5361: 268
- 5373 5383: 247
